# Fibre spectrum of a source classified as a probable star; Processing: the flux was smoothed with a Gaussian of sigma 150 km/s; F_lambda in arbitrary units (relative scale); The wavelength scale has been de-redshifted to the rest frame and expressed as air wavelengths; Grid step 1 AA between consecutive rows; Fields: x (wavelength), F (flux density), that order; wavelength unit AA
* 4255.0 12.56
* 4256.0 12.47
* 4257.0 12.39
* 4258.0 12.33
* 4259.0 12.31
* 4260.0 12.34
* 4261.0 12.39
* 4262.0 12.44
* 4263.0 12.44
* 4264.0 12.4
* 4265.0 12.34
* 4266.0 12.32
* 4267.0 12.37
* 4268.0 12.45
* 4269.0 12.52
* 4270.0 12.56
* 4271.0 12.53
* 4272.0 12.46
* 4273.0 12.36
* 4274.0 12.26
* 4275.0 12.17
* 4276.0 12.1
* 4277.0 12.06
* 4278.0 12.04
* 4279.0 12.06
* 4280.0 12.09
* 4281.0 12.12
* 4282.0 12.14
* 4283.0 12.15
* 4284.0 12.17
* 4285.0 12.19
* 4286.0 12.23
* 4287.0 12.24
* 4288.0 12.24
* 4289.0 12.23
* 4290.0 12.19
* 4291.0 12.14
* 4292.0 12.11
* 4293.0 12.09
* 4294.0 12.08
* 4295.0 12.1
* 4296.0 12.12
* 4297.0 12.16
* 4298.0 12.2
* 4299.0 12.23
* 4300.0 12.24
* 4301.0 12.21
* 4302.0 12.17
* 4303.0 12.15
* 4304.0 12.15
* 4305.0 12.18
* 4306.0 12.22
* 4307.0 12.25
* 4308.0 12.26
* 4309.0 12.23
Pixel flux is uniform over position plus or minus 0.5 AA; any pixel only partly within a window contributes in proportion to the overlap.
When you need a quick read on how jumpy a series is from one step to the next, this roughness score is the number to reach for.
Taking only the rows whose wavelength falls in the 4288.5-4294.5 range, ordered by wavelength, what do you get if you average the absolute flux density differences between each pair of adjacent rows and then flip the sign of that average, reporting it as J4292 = -0.030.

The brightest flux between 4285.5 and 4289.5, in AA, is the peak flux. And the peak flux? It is 12.24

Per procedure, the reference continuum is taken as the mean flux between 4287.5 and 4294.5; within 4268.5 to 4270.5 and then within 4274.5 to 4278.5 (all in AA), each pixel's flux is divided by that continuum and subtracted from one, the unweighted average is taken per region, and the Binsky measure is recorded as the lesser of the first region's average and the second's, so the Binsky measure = -0.032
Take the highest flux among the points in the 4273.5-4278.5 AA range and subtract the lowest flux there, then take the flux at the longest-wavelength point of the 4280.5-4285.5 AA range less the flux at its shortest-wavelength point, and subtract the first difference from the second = -0.15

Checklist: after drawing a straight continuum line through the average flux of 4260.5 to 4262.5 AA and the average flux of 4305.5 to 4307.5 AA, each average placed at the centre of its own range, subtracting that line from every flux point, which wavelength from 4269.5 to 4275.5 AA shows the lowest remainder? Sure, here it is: 4275.0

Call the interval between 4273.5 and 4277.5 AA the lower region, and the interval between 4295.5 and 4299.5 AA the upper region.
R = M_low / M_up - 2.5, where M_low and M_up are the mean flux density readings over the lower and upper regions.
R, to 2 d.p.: -1.50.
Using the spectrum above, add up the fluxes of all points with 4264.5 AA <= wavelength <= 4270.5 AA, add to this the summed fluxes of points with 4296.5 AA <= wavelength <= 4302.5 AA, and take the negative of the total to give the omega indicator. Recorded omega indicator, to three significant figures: -148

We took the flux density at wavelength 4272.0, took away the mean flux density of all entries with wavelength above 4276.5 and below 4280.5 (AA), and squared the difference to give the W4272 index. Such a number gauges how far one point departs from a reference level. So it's 0.16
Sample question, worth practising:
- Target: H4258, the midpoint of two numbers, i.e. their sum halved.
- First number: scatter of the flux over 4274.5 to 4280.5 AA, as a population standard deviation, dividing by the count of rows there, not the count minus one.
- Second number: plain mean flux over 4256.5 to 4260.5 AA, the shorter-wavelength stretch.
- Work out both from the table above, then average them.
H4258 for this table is 6.19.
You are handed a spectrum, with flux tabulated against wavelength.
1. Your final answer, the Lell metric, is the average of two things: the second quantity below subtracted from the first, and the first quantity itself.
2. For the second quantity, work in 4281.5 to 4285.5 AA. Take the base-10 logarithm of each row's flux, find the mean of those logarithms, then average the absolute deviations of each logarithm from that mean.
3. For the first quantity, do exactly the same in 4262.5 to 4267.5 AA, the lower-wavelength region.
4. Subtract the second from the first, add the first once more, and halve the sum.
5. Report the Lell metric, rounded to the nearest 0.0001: 0.0010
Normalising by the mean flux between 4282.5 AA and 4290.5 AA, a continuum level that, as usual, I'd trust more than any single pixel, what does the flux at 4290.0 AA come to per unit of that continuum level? 1.00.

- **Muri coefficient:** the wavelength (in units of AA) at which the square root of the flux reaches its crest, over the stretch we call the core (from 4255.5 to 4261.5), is 4256.0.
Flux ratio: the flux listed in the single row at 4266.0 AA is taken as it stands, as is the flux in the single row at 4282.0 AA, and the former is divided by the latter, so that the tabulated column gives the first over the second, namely 1.01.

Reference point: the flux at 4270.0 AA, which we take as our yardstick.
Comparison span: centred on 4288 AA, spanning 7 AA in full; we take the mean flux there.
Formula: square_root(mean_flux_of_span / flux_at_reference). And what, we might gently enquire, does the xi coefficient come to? 0.99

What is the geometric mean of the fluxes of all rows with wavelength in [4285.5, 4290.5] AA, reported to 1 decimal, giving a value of 12.2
